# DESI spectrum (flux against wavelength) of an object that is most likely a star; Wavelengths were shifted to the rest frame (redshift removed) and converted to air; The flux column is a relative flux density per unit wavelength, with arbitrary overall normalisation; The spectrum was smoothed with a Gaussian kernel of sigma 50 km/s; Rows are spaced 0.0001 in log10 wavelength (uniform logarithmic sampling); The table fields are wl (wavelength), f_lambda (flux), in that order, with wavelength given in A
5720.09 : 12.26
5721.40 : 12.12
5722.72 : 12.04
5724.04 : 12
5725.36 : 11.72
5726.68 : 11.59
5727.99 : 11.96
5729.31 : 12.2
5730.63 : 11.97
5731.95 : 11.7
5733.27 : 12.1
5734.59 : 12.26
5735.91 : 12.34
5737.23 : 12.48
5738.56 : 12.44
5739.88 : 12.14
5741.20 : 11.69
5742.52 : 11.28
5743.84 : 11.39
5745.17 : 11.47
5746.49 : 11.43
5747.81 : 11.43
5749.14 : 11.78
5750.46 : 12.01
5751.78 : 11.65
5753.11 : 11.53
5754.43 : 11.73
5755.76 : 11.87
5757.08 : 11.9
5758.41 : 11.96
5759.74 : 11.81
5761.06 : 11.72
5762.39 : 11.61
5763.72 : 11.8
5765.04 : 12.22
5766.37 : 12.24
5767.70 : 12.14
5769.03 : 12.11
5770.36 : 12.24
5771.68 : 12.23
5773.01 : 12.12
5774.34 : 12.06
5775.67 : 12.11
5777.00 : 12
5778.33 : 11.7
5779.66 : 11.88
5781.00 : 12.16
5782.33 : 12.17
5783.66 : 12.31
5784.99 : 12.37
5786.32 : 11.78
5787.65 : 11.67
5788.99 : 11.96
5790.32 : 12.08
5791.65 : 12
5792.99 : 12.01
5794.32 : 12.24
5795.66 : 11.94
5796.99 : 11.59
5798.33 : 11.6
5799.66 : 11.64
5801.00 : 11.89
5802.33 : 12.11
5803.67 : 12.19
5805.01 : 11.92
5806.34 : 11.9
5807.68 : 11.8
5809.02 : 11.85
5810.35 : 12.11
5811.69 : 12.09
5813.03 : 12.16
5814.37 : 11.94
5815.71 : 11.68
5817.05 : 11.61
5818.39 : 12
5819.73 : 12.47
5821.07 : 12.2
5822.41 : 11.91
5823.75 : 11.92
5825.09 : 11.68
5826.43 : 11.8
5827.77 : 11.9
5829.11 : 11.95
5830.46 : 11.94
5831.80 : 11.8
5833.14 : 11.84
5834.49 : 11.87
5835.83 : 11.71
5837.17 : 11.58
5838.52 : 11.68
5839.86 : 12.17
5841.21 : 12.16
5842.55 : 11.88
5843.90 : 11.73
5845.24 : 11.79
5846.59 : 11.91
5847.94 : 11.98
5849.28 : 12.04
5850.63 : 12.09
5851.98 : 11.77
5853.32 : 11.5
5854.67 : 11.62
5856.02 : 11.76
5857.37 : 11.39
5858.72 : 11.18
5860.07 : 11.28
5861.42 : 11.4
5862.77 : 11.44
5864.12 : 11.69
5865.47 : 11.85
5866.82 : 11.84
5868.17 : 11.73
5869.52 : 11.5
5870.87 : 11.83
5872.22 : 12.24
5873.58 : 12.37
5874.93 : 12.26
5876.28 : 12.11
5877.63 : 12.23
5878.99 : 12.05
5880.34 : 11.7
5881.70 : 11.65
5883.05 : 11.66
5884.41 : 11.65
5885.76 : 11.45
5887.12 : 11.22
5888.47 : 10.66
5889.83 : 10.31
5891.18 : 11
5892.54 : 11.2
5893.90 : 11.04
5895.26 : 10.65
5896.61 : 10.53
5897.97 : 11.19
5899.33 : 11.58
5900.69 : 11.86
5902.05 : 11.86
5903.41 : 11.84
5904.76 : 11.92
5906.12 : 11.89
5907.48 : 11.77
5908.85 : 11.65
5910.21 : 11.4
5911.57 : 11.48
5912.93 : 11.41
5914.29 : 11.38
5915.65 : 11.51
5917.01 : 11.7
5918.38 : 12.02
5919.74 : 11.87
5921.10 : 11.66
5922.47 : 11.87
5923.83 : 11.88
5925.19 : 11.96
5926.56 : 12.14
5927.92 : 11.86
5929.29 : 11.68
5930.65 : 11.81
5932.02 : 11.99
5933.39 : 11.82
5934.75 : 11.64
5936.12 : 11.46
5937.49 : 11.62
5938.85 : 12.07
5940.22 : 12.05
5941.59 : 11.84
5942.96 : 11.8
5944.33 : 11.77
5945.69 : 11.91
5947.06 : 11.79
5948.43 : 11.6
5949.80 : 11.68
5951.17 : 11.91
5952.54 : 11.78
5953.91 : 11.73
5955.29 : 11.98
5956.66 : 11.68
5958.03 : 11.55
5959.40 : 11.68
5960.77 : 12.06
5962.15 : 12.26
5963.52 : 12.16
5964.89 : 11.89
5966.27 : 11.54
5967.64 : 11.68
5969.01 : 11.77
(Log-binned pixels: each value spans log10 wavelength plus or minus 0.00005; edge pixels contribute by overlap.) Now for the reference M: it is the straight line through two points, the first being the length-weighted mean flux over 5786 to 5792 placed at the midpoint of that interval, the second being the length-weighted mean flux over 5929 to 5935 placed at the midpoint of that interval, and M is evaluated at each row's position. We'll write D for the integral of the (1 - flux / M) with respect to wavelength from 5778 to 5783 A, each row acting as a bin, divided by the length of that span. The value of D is -0.007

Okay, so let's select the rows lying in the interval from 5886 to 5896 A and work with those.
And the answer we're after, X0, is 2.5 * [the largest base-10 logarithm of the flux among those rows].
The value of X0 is 2.62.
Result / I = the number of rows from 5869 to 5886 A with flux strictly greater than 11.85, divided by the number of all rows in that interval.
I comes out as 0.46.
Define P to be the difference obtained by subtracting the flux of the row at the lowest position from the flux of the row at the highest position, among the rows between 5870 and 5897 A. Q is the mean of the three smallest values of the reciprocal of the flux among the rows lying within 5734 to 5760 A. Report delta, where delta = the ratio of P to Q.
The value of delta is -16.1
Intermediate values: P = -1.30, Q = 0.0805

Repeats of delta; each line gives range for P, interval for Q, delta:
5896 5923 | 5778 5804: 16.5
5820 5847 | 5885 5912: -3.4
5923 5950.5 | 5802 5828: -2.5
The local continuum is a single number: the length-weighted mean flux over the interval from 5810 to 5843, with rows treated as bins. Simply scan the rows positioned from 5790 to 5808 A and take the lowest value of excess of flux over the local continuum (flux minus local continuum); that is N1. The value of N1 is -0.33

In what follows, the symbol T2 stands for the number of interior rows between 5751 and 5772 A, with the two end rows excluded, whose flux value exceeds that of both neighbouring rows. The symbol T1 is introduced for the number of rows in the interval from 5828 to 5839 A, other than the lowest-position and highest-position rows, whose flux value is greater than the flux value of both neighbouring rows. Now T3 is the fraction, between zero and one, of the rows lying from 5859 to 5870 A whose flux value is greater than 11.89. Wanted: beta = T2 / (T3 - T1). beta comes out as -3.0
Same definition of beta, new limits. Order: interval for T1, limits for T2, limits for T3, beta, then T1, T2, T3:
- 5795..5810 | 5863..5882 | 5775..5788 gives -7.5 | 1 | 3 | 0.6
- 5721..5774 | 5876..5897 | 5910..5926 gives -0.4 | 7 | 3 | 0.2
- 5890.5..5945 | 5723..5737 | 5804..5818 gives -0.2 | 7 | 1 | 0.6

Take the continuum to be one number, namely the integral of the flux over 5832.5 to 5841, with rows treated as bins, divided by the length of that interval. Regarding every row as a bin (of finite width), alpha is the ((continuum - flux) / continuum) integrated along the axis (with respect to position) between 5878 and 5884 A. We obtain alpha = 0.018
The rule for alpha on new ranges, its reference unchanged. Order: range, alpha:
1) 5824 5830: -0.012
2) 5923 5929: -0.061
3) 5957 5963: -0.032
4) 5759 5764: 0.036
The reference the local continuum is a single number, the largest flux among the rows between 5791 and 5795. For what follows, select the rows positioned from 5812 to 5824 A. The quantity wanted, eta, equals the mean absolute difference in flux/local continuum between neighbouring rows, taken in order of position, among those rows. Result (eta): 0.0202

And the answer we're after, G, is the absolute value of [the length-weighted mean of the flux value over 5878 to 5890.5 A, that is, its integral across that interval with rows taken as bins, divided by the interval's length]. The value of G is 11.39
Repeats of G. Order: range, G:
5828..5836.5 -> 11.85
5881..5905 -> 11.28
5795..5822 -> 11.94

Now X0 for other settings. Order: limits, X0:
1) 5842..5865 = 2.71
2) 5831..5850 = 2.71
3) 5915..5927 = 2.71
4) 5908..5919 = 2.70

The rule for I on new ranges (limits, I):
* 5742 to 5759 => 0.31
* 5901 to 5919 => 0.31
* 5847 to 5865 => 0.23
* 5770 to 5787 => 0.85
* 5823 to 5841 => 0.46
